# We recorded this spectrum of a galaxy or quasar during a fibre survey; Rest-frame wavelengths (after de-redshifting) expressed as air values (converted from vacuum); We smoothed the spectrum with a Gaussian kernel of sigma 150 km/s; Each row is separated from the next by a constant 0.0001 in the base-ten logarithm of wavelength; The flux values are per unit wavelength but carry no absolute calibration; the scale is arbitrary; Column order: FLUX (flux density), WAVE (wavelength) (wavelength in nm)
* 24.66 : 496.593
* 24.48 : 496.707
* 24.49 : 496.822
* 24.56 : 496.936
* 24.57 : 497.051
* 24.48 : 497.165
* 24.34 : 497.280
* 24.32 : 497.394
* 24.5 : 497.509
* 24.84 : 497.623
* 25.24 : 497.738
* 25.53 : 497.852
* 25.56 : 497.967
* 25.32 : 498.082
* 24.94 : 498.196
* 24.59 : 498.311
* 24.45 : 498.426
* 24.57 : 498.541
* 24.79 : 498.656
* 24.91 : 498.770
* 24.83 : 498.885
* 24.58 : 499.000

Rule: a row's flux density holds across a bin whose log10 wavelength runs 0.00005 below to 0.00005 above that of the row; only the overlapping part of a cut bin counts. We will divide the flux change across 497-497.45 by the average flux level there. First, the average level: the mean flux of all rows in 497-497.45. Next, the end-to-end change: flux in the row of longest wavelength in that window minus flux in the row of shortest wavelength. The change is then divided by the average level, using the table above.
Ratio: -0.010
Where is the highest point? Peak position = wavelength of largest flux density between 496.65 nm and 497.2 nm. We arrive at 497.051 nm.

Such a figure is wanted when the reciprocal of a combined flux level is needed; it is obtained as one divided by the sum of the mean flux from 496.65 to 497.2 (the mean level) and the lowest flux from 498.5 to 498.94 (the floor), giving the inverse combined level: 0.0204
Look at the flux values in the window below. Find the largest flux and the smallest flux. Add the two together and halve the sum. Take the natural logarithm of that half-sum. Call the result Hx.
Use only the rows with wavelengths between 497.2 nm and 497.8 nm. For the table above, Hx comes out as 3.21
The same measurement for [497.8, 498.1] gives 3.24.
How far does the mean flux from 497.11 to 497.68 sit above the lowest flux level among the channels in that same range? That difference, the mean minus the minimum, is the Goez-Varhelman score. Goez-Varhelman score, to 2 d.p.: 0.18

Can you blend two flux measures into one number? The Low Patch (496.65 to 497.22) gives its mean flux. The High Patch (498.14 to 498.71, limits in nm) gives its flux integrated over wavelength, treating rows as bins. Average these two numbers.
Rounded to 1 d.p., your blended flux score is 19.3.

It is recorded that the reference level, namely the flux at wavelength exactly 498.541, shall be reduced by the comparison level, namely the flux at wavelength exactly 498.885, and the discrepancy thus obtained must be -0.26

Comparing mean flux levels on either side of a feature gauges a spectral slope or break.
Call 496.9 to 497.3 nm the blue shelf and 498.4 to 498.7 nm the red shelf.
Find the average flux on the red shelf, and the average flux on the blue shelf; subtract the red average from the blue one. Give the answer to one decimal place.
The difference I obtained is -0.1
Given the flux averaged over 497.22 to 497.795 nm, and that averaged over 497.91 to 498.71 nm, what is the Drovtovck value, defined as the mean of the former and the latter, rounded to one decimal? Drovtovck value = 24.8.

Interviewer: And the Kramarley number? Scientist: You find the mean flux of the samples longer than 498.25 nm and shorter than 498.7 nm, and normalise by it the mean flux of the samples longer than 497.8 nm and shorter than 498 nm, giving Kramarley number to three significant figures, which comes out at 1.04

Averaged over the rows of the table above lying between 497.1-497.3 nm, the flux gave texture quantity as 24.4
